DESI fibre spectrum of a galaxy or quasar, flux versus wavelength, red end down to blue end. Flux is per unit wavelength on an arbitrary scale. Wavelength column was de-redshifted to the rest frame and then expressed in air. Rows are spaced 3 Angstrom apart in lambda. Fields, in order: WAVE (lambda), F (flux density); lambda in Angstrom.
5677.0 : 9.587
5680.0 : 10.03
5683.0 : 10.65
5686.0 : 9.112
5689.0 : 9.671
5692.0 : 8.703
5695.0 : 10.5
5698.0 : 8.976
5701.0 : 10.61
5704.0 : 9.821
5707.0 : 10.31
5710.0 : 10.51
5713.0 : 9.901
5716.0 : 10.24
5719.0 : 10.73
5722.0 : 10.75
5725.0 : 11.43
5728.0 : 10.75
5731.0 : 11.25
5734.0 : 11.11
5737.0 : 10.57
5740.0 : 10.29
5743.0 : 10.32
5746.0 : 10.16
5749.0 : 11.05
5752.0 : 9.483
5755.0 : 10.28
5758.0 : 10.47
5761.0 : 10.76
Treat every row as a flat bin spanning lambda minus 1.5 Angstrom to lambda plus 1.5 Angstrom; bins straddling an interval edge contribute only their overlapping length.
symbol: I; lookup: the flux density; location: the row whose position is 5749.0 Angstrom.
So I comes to 11.05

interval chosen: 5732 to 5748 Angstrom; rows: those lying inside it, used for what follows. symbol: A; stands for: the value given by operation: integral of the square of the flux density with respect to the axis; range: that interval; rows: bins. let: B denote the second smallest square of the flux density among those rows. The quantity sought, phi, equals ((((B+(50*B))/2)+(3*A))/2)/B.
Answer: 38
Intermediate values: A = 1777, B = 106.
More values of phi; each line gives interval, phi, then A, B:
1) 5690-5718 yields 65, 2790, 81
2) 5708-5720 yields 31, 1281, 105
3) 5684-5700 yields 40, 1442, 81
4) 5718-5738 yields 44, 2402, 115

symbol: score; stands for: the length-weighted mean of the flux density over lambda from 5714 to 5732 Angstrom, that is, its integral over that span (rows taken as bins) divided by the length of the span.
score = 10.8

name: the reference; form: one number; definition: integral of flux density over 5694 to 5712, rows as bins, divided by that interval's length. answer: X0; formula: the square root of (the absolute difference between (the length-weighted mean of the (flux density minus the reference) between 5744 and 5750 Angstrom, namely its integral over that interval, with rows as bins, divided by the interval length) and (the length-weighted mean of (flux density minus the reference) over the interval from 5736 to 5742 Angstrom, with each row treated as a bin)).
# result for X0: 0.37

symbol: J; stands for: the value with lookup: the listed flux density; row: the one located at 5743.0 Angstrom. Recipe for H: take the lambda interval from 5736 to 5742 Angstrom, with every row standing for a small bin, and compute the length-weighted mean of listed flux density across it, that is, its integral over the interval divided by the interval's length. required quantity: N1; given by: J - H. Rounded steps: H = 10.4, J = 10.32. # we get -0.1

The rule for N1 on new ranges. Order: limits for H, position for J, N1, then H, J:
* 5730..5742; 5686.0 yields -1.7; 10.8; 9.112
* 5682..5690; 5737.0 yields 0.8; 9.8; 10.57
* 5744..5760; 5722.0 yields 0.4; 10.3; 10.75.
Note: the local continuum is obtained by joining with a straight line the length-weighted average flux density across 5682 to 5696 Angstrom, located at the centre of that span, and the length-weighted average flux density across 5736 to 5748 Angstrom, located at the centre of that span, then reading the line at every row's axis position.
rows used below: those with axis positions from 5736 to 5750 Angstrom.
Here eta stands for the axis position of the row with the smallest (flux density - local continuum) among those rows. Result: 5746.0 Angstrom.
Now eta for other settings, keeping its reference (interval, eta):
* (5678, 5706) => 5692.0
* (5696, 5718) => 5698.0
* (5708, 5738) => 5713.0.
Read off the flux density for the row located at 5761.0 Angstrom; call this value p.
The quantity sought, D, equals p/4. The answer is 2.69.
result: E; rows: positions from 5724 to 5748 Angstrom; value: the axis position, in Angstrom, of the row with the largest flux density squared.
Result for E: 5725.0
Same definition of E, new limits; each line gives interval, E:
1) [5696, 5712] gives 5701.0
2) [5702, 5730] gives 5725.0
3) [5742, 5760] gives 5749.0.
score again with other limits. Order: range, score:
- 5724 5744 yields 10.8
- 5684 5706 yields 9.7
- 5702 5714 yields 10.2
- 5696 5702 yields 9.8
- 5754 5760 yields 10.4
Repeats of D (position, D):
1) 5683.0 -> 2.66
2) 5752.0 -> 2.37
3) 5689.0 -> 2.42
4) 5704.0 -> 2.46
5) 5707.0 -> 2.58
